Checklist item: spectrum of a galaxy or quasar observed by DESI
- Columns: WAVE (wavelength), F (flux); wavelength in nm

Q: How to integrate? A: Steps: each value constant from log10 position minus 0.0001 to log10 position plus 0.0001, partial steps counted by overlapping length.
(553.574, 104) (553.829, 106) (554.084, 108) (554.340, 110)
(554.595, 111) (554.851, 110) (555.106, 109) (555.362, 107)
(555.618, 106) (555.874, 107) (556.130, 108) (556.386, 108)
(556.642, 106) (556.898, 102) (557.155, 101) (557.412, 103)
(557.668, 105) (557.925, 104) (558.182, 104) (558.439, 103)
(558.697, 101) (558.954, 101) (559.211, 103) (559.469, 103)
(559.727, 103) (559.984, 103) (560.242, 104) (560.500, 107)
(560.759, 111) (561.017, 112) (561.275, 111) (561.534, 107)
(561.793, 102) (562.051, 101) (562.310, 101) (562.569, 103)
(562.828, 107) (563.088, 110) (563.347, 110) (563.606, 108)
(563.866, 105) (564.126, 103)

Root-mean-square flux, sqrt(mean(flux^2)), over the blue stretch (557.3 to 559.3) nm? 103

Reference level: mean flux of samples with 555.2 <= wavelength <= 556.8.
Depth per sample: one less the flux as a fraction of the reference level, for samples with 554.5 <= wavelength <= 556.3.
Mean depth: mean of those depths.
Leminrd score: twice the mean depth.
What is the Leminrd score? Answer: -0.02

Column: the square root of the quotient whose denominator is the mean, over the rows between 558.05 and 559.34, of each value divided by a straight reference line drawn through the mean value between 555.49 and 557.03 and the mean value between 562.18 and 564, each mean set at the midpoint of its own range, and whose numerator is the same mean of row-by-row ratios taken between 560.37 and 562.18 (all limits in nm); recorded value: 1.02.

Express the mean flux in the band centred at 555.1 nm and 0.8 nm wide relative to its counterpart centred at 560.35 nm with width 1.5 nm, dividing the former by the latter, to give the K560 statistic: 1.02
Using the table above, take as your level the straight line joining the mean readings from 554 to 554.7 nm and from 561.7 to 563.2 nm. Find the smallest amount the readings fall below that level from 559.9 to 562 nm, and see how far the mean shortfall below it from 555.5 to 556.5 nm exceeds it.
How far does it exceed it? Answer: 8.3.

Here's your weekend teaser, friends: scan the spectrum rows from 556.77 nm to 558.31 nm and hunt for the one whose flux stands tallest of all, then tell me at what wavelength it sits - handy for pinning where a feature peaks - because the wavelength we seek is 557.668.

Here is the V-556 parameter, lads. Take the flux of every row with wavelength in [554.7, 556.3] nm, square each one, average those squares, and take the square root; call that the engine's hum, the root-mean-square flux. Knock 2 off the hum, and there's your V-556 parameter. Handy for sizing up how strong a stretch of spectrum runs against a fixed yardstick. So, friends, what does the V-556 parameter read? 106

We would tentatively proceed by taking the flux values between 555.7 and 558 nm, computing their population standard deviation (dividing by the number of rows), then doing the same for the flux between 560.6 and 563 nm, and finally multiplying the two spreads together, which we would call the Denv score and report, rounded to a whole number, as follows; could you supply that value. 10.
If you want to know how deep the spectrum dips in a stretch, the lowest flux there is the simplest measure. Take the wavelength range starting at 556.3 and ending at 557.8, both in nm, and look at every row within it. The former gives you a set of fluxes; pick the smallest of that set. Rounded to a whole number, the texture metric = 101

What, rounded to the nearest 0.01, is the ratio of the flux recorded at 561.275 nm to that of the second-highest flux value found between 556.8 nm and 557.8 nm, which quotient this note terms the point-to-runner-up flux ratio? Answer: 1.08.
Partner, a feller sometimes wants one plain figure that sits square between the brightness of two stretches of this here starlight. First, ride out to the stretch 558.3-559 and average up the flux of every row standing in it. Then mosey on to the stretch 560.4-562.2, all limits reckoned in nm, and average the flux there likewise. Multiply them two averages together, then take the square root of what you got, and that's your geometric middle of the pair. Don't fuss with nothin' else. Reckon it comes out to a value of 104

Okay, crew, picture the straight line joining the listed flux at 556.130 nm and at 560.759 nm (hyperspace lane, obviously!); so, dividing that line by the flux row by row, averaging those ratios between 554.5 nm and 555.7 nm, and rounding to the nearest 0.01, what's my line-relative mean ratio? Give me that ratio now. 0.99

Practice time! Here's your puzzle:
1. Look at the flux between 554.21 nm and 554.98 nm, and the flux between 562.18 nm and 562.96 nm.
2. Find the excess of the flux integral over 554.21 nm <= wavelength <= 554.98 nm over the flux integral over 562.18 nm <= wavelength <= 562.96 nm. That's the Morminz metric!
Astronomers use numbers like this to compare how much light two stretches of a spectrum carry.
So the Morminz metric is 4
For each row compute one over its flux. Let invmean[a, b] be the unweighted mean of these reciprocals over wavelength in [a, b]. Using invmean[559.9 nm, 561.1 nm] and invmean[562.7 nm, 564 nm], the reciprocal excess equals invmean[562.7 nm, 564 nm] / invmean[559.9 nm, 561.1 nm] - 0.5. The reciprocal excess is 0.494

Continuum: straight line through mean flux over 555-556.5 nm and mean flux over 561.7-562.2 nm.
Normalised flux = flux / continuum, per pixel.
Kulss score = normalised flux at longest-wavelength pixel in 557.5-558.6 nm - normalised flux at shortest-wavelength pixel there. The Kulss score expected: -0.012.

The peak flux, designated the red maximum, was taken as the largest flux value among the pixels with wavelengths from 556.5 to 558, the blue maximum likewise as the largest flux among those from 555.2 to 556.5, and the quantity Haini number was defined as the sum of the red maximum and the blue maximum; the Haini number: 214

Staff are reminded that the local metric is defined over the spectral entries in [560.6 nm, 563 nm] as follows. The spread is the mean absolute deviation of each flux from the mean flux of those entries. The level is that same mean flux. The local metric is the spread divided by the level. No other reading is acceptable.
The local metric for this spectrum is 0.037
